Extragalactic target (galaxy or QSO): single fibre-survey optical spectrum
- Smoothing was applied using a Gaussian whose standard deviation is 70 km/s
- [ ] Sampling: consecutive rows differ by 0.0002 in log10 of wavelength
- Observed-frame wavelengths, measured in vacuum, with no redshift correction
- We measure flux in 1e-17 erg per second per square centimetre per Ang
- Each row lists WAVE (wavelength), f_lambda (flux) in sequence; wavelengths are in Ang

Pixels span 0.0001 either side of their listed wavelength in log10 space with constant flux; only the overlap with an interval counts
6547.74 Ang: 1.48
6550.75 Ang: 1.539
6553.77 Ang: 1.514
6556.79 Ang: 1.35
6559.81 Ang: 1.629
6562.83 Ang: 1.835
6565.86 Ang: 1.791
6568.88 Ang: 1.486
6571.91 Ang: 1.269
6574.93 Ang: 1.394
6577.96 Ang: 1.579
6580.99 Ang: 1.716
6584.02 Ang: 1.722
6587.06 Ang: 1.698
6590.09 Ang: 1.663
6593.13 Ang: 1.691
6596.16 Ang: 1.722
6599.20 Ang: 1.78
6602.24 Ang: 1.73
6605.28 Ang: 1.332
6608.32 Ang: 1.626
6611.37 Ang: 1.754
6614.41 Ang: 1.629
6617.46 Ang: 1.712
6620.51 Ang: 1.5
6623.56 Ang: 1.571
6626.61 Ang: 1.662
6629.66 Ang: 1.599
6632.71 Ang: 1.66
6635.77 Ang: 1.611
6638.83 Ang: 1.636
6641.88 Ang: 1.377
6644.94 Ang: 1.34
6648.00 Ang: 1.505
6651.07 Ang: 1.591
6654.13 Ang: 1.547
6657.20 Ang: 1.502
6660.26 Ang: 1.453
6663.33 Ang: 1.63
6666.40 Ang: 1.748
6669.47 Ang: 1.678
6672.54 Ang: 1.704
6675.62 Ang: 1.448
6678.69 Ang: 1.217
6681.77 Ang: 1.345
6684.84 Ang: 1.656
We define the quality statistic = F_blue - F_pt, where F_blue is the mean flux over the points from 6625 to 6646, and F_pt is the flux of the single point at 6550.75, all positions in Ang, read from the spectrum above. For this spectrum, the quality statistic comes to 0.02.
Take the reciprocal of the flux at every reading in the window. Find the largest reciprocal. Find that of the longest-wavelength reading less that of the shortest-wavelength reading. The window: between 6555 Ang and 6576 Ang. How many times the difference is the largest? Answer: -34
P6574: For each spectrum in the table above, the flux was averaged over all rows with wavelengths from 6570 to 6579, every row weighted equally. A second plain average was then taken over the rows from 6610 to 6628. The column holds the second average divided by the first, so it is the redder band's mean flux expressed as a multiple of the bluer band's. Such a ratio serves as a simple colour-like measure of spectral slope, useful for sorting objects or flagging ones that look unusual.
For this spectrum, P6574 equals 1.16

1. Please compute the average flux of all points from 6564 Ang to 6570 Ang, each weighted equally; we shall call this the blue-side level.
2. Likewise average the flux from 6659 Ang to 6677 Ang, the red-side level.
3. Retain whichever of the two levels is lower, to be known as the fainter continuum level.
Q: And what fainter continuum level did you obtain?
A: 1.61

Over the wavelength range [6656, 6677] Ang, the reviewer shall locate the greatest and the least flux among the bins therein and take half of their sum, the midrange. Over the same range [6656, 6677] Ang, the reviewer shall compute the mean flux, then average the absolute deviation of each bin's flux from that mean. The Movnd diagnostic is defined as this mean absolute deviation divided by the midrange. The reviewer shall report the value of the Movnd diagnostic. 0.068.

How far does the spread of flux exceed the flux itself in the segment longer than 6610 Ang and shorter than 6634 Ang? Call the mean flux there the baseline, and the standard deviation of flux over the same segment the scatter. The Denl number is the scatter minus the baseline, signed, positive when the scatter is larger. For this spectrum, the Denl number -1.56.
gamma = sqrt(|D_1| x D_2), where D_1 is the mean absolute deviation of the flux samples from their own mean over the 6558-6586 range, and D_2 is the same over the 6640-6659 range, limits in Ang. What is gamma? 0.109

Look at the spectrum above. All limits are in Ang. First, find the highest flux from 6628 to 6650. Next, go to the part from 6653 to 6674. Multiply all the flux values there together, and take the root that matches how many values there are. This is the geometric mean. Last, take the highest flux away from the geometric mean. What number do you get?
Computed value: -0.054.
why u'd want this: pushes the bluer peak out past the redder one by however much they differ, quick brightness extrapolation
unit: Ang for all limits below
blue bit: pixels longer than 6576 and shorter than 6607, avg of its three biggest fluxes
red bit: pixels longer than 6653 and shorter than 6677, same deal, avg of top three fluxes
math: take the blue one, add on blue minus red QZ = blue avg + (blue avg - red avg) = 1.78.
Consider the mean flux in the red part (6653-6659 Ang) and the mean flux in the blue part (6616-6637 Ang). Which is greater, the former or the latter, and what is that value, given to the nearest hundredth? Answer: 1.62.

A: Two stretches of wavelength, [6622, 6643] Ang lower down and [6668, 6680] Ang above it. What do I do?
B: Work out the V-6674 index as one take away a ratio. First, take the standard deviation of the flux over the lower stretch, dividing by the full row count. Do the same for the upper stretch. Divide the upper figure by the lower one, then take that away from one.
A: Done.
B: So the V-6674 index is -1.2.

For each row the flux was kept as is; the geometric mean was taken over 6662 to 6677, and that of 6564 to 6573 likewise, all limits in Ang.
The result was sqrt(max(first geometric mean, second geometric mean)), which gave 1.28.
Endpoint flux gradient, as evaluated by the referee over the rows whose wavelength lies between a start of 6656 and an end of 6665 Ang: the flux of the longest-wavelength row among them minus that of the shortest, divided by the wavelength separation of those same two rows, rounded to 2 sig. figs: 0.021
